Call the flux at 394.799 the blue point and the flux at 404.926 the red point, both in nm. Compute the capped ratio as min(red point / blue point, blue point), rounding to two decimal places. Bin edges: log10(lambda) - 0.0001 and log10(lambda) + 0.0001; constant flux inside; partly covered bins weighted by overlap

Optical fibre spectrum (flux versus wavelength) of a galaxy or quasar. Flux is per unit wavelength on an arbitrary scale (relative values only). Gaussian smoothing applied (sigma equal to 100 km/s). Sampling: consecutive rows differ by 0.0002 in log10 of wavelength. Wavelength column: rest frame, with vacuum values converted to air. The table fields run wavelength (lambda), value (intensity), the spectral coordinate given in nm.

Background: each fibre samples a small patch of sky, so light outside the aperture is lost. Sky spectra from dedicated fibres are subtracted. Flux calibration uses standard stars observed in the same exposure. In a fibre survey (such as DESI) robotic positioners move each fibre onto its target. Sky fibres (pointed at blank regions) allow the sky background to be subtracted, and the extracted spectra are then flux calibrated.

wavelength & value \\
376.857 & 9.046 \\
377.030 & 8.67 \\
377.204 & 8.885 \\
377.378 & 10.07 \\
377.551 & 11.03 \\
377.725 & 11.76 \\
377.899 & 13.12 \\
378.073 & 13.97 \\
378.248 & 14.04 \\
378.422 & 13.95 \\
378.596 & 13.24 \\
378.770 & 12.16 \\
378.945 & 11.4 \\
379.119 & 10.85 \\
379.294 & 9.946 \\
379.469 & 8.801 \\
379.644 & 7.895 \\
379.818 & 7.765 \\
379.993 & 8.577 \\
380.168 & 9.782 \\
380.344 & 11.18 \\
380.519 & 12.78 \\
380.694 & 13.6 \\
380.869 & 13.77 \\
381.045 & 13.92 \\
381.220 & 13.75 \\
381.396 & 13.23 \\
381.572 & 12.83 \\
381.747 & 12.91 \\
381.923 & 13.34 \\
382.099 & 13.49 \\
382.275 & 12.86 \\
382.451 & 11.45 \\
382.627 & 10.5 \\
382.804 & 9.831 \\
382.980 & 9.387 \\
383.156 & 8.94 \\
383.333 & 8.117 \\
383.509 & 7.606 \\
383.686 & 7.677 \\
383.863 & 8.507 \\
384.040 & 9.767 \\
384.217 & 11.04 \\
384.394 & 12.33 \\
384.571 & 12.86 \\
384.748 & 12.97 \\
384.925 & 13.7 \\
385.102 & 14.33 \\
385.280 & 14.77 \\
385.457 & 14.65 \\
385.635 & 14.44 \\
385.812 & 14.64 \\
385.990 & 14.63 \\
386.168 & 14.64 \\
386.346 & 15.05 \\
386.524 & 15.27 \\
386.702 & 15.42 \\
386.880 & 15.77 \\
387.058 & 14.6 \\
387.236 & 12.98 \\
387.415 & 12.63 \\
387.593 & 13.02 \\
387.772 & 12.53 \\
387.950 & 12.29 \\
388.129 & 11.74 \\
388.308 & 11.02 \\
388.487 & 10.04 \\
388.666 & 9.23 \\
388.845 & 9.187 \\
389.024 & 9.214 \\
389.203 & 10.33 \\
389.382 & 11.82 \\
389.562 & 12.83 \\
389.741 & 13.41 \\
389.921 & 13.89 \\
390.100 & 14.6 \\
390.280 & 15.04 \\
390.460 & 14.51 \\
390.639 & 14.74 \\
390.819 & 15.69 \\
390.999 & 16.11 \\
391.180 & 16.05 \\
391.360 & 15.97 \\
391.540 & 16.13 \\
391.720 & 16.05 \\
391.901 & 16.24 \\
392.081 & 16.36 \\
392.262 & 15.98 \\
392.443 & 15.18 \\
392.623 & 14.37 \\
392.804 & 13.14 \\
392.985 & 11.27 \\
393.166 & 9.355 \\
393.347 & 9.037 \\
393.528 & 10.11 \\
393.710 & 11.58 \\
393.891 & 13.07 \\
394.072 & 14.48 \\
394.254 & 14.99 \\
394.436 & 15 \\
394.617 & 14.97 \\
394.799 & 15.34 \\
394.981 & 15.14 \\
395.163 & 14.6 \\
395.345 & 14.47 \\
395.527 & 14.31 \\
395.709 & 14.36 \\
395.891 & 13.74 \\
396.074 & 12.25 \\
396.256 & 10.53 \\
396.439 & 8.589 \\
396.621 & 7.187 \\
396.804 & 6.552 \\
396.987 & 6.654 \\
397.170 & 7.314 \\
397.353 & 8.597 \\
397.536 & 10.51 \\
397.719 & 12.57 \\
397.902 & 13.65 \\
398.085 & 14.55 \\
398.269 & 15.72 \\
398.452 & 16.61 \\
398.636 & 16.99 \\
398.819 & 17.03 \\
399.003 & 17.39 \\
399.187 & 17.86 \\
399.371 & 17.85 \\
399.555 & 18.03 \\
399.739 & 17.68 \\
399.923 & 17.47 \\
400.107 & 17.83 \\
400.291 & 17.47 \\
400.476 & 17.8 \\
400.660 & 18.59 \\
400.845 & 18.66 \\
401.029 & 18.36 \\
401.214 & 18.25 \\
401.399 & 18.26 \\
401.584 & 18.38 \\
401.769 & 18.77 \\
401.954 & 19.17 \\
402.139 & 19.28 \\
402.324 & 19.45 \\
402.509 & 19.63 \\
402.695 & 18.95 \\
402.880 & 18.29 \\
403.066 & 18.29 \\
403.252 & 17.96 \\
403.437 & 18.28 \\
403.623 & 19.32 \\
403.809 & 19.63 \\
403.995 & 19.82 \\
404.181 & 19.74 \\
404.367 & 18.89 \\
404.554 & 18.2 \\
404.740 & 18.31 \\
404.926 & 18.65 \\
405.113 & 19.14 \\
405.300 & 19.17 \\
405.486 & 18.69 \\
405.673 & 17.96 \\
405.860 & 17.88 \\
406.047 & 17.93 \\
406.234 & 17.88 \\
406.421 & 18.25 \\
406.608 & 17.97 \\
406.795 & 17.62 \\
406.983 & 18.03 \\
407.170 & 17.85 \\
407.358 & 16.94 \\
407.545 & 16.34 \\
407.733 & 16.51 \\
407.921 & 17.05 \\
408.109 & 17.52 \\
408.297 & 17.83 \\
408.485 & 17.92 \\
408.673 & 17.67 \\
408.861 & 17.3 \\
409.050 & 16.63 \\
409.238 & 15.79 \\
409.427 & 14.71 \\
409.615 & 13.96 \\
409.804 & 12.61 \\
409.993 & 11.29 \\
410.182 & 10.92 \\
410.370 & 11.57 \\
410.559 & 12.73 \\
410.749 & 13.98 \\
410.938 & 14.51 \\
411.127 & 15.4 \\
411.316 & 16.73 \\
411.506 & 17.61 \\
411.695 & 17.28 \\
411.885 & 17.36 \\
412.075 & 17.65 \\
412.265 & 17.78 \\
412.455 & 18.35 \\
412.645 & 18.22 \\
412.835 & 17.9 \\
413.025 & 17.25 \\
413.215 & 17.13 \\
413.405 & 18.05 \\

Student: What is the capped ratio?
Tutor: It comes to 1.22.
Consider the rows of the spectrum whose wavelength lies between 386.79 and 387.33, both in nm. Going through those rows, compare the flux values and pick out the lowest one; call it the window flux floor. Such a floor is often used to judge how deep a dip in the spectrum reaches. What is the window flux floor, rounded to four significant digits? 12.98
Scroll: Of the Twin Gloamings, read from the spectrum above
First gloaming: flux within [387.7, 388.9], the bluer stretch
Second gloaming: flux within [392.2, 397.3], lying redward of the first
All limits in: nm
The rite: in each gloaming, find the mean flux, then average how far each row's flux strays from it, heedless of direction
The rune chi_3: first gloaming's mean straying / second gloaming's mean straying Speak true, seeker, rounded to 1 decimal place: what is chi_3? 0.4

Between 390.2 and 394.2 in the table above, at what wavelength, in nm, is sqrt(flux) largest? 392.081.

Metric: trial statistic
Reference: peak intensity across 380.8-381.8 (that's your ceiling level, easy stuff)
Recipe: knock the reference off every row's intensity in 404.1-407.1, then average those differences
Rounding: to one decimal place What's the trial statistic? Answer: 4.5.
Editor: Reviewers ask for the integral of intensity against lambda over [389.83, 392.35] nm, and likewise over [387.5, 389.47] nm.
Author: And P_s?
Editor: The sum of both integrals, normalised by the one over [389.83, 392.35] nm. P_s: 1.6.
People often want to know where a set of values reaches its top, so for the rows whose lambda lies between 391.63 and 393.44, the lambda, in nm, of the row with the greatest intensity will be 392.081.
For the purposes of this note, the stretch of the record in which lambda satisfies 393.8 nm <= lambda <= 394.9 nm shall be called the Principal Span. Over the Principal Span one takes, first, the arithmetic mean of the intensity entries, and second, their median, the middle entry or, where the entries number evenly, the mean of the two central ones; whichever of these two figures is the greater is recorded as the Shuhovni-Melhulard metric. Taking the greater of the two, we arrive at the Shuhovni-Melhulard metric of 15.0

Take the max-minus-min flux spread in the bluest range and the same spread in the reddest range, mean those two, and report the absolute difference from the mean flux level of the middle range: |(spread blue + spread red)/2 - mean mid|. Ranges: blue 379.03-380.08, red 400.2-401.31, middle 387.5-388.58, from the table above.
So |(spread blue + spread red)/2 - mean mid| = 9.6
